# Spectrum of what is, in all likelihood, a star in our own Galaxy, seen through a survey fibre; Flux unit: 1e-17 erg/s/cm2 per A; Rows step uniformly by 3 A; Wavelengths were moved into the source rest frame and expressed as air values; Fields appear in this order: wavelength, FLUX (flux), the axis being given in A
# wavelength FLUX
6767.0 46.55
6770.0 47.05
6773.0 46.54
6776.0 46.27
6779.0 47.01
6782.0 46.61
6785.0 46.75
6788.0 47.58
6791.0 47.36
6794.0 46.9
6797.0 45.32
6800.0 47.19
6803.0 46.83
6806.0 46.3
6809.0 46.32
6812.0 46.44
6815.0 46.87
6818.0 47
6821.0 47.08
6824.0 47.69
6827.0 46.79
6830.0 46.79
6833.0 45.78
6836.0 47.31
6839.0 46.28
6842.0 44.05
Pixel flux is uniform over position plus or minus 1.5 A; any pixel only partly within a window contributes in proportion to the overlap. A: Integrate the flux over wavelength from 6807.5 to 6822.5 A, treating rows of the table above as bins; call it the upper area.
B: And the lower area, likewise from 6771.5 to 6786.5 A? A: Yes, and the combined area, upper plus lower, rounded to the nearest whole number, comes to 1401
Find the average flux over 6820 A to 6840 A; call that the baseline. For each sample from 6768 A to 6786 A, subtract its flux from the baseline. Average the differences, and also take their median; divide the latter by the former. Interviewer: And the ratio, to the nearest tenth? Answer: 1.2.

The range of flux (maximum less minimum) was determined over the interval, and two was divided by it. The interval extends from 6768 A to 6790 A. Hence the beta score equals 1.53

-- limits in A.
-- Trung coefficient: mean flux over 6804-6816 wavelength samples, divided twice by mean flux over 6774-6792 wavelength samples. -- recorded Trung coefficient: 0.0211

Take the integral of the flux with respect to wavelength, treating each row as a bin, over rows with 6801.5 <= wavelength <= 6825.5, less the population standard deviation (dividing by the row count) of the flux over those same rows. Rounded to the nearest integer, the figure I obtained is 1123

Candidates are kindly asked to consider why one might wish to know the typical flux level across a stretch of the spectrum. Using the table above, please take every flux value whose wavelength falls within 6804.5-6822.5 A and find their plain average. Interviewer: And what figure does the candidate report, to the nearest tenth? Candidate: 46.7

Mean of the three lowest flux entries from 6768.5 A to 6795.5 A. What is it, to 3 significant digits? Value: 46.5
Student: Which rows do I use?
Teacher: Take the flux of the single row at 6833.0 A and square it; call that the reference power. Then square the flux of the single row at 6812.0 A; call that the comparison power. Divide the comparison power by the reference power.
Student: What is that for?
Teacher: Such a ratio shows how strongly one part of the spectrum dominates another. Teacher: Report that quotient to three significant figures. 1.03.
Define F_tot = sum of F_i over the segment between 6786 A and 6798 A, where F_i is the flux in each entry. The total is 187.2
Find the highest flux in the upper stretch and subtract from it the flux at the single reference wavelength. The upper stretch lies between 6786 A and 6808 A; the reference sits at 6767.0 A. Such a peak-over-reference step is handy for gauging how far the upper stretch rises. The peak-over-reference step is 1.0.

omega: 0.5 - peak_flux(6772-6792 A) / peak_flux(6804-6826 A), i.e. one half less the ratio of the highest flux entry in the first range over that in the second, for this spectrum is -0.498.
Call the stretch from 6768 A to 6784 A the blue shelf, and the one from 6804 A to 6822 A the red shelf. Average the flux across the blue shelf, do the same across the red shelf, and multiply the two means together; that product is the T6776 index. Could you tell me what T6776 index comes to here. 2179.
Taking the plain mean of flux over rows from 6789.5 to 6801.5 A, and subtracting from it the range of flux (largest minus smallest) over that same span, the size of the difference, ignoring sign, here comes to 44.7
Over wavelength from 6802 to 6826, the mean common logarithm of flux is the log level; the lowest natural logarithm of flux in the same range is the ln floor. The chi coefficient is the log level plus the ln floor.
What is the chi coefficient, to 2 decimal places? 5.51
